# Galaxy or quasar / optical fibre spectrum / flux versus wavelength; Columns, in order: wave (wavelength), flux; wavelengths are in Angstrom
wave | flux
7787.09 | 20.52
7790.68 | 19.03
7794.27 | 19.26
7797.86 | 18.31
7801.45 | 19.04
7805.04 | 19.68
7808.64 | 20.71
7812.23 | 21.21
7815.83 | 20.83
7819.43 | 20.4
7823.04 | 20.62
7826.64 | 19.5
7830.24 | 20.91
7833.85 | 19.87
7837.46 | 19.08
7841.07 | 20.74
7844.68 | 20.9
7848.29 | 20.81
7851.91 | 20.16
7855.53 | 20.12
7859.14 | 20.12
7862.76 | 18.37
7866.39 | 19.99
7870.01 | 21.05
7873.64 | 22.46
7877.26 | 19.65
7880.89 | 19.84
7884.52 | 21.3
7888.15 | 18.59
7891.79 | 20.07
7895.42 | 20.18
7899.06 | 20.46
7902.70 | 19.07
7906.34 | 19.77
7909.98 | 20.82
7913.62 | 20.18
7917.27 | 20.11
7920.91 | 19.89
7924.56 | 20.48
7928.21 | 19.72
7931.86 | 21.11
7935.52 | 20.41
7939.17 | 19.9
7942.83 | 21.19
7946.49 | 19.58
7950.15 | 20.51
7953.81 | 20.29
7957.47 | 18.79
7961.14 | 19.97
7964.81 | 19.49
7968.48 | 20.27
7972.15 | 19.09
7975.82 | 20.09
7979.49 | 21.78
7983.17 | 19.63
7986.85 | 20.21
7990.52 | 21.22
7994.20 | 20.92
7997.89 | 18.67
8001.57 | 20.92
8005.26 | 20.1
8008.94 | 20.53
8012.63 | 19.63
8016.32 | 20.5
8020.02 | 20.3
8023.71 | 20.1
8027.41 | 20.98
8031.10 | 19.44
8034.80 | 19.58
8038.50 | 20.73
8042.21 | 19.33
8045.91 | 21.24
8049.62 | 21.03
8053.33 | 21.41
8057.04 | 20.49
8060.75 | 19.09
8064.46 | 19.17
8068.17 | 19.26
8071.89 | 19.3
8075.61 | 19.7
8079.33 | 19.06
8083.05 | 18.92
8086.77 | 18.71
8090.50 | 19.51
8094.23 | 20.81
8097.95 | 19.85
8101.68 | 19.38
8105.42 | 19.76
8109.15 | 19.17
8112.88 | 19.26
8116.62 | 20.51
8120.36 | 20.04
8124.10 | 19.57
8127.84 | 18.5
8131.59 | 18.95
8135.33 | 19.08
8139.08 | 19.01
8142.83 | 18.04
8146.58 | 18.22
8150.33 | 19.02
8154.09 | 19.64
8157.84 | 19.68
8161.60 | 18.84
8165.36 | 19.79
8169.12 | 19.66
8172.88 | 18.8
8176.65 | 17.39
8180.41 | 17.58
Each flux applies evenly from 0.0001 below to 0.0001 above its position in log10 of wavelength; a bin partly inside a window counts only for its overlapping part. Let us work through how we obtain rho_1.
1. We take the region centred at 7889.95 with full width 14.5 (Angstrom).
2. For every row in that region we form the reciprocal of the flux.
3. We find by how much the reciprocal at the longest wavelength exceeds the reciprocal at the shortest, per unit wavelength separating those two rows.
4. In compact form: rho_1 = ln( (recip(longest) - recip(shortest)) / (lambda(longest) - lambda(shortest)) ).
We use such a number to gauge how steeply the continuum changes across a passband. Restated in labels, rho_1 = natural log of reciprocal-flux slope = -8.3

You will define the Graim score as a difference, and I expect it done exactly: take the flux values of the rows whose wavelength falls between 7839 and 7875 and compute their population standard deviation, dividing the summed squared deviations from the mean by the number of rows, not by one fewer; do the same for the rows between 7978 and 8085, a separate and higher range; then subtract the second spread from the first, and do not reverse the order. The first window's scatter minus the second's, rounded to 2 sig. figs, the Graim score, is 0.14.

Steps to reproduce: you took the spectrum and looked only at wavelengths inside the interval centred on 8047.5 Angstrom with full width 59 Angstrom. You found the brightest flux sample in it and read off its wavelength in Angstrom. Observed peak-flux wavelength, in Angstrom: 8053.33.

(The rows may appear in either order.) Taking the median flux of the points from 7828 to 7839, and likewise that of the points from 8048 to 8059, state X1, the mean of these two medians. 20.45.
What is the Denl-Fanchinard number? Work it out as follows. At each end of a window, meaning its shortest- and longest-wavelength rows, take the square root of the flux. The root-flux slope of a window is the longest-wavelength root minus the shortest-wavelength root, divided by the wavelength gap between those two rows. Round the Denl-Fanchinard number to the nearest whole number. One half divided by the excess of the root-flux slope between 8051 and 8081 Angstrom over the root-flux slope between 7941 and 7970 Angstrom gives -82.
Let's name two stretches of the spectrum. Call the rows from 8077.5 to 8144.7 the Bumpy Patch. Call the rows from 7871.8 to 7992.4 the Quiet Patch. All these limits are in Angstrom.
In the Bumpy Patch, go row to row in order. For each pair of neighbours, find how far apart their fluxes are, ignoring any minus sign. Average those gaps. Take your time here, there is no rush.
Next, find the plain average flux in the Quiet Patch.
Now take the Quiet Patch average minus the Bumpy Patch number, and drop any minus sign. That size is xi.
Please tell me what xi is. 19.6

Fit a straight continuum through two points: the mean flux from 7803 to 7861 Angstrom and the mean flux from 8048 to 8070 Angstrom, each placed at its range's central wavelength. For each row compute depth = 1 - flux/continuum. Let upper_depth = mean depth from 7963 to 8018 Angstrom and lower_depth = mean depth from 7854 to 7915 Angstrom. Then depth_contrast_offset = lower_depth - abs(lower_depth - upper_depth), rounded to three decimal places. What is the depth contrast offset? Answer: -0.002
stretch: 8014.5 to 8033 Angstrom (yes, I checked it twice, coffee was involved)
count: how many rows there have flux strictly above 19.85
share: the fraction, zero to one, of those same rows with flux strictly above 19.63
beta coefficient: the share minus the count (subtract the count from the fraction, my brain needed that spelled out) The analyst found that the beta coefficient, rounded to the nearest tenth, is -3.2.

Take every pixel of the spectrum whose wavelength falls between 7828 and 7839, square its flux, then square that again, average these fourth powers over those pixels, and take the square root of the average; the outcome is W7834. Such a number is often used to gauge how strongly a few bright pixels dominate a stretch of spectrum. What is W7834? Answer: 400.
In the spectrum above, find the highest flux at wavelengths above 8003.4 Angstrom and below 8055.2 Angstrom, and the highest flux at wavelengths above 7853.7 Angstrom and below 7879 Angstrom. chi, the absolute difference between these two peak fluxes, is 1.05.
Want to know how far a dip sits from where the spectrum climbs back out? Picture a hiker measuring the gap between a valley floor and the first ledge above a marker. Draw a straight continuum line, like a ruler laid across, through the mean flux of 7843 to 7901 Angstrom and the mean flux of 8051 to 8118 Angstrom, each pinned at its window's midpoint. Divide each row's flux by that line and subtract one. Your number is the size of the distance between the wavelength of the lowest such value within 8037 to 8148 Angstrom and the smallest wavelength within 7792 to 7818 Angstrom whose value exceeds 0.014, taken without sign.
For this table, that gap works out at 330.6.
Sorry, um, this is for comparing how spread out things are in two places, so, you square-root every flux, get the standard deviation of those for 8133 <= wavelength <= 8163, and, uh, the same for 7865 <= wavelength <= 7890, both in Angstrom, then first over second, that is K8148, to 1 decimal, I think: 0.5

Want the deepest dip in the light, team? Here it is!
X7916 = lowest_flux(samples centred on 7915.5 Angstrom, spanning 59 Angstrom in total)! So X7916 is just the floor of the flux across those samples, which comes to 18.59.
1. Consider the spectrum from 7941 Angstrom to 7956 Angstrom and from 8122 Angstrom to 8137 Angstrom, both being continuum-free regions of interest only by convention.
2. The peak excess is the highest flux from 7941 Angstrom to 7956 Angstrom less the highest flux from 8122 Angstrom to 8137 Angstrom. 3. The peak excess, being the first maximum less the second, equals 1.62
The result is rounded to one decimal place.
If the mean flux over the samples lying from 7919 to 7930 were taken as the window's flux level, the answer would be 20.0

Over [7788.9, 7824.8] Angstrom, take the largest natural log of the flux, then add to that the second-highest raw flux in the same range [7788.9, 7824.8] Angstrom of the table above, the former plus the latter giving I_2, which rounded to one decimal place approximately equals 23.9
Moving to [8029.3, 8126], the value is 24.3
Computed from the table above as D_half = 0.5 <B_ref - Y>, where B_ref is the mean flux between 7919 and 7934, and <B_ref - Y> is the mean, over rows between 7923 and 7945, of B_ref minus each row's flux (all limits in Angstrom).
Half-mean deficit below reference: -0.08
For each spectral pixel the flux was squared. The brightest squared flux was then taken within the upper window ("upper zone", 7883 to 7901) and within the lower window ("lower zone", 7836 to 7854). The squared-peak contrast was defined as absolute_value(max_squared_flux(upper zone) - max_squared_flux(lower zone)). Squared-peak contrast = 17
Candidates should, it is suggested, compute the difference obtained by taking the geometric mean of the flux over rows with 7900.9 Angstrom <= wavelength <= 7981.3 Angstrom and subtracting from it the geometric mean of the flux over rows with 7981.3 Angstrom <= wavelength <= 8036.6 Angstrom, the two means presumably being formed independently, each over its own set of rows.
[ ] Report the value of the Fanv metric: -0.1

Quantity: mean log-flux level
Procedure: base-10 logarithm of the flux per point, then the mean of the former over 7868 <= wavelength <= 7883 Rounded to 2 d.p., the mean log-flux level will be 1.32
